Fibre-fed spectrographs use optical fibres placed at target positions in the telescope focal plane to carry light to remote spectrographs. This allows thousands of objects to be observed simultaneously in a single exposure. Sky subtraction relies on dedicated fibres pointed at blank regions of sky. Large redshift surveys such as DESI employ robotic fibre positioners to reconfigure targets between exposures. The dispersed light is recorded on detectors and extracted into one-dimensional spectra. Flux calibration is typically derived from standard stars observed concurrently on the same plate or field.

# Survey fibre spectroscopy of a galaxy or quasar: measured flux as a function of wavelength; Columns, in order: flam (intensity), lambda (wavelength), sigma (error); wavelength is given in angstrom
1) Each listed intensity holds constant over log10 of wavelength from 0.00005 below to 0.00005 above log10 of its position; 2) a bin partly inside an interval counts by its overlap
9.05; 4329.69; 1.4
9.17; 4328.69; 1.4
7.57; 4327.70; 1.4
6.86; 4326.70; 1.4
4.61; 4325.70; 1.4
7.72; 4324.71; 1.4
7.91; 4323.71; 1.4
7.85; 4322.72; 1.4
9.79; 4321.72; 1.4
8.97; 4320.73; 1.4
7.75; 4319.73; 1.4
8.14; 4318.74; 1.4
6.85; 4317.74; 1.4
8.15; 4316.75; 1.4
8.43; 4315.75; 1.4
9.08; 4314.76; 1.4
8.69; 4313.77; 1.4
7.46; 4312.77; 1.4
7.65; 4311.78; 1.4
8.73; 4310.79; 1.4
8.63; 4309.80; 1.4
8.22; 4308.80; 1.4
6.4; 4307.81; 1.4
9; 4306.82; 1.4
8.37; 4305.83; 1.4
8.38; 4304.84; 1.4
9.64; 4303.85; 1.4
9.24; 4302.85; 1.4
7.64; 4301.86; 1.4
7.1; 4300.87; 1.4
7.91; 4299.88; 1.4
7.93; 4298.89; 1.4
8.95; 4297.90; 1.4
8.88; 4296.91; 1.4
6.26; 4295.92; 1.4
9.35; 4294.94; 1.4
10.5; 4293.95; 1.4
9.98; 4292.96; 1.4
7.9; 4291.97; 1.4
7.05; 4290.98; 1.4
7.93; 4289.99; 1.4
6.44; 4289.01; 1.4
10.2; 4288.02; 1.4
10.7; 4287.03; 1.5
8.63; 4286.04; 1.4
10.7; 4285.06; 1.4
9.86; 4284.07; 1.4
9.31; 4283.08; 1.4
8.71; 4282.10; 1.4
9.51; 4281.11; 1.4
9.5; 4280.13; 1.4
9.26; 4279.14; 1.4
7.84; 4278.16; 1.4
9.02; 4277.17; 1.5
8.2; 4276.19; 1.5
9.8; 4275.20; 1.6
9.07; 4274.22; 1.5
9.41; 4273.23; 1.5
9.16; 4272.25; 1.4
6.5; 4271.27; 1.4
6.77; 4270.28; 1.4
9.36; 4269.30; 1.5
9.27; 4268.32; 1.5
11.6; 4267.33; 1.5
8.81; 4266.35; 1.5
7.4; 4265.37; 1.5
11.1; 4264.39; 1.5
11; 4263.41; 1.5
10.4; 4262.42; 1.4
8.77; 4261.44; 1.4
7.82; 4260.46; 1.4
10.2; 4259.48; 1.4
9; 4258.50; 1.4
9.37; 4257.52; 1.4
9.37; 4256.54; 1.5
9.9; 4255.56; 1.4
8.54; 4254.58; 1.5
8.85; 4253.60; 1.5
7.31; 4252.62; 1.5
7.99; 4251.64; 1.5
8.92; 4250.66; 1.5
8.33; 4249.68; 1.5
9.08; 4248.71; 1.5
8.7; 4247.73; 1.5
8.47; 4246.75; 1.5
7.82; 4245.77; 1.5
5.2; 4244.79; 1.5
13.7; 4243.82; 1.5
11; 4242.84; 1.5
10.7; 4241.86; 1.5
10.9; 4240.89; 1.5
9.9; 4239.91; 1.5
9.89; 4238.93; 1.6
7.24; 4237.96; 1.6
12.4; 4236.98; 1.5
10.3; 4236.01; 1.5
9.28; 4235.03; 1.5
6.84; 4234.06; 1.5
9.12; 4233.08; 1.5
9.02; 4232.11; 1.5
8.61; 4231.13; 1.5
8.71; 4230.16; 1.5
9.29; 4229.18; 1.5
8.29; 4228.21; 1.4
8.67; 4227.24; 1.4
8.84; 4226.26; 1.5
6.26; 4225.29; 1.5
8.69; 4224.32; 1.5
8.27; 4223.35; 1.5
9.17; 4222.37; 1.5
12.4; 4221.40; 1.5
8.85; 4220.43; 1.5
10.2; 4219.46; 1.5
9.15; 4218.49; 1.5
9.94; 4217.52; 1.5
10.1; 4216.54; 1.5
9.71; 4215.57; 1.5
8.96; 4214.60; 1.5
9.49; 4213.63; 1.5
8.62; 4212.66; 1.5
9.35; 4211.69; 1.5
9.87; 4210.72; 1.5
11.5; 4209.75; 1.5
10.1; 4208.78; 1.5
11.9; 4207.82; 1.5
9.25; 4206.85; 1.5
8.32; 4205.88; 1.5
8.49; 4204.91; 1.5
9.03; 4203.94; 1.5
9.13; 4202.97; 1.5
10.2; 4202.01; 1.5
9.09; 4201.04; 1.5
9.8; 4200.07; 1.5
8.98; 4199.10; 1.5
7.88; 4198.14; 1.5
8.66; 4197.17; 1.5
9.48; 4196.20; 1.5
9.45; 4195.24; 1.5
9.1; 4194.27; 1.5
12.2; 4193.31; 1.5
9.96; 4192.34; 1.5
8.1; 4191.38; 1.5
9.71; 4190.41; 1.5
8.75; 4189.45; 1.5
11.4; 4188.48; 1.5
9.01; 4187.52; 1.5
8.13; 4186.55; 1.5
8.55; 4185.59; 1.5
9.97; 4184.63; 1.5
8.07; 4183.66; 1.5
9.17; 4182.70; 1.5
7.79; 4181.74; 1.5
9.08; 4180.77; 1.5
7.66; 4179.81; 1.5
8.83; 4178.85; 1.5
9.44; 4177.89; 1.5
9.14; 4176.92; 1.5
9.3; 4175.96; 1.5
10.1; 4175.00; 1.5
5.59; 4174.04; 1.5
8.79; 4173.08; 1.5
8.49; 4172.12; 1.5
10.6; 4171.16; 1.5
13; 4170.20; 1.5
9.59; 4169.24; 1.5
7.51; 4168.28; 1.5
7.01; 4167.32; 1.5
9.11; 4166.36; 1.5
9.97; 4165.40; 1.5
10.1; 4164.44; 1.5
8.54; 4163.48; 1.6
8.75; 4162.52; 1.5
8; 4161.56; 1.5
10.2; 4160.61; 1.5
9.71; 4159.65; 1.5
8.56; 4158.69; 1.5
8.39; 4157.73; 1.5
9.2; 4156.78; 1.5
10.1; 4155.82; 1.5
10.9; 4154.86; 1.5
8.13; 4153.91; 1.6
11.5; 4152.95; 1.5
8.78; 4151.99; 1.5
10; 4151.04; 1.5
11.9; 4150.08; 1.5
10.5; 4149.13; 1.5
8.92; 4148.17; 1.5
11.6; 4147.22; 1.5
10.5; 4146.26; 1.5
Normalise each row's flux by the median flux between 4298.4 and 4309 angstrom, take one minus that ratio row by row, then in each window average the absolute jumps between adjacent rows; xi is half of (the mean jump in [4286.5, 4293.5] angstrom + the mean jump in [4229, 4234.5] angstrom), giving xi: 0.139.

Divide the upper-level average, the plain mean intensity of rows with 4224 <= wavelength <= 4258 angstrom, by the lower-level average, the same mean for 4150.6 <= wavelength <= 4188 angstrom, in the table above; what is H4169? 0.99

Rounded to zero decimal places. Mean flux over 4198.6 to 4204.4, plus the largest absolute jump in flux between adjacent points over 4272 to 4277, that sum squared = 120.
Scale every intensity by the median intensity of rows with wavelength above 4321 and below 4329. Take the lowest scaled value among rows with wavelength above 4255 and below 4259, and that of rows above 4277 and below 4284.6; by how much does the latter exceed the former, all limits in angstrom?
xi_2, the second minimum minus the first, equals -0.15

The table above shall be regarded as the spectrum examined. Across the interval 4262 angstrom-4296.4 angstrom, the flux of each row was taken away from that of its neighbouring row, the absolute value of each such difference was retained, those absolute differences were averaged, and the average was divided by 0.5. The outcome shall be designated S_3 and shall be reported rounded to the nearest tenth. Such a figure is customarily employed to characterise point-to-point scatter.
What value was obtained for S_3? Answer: 2.6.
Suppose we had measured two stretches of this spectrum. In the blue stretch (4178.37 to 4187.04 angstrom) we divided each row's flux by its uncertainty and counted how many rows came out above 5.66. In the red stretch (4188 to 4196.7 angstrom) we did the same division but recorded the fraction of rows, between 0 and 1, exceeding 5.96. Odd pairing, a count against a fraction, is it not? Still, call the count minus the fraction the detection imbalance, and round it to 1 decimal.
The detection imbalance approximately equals 4.2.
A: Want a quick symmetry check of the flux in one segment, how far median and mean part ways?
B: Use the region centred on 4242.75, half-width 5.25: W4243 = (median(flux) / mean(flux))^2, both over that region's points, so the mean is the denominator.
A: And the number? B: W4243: 1.10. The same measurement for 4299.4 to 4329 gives 1.02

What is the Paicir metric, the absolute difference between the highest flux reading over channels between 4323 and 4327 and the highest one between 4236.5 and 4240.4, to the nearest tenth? 4.5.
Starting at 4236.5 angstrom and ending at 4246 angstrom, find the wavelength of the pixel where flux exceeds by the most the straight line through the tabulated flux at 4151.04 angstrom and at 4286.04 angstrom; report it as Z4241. 4243.82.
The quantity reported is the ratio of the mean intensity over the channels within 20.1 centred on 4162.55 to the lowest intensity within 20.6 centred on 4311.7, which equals 1.47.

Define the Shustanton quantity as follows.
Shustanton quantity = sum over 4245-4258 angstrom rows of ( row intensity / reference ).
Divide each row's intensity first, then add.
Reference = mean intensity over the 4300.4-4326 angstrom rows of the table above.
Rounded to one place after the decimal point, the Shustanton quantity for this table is 13.9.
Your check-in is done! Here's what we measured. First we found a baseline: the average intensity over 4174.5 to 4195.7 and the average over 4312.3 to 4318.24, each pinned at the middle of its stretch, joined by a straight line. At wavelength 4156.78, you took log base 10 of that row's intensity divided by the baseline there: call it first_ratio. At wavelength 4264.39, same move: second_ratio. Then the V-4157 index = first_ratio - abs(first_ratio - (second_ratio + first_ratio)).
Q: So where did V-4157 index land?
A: -0.13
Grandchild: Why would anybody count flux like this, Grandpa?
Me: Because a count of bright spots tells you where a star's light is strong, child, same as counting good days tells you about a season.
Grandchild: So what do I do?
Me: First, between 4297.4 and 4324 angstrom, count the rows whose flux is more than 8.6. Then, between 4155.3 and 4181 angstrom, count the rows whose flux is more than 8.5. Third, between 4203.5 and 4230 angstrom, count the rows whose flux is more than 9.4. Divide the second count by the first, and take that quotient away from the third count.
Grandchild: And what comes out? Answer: 8.0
